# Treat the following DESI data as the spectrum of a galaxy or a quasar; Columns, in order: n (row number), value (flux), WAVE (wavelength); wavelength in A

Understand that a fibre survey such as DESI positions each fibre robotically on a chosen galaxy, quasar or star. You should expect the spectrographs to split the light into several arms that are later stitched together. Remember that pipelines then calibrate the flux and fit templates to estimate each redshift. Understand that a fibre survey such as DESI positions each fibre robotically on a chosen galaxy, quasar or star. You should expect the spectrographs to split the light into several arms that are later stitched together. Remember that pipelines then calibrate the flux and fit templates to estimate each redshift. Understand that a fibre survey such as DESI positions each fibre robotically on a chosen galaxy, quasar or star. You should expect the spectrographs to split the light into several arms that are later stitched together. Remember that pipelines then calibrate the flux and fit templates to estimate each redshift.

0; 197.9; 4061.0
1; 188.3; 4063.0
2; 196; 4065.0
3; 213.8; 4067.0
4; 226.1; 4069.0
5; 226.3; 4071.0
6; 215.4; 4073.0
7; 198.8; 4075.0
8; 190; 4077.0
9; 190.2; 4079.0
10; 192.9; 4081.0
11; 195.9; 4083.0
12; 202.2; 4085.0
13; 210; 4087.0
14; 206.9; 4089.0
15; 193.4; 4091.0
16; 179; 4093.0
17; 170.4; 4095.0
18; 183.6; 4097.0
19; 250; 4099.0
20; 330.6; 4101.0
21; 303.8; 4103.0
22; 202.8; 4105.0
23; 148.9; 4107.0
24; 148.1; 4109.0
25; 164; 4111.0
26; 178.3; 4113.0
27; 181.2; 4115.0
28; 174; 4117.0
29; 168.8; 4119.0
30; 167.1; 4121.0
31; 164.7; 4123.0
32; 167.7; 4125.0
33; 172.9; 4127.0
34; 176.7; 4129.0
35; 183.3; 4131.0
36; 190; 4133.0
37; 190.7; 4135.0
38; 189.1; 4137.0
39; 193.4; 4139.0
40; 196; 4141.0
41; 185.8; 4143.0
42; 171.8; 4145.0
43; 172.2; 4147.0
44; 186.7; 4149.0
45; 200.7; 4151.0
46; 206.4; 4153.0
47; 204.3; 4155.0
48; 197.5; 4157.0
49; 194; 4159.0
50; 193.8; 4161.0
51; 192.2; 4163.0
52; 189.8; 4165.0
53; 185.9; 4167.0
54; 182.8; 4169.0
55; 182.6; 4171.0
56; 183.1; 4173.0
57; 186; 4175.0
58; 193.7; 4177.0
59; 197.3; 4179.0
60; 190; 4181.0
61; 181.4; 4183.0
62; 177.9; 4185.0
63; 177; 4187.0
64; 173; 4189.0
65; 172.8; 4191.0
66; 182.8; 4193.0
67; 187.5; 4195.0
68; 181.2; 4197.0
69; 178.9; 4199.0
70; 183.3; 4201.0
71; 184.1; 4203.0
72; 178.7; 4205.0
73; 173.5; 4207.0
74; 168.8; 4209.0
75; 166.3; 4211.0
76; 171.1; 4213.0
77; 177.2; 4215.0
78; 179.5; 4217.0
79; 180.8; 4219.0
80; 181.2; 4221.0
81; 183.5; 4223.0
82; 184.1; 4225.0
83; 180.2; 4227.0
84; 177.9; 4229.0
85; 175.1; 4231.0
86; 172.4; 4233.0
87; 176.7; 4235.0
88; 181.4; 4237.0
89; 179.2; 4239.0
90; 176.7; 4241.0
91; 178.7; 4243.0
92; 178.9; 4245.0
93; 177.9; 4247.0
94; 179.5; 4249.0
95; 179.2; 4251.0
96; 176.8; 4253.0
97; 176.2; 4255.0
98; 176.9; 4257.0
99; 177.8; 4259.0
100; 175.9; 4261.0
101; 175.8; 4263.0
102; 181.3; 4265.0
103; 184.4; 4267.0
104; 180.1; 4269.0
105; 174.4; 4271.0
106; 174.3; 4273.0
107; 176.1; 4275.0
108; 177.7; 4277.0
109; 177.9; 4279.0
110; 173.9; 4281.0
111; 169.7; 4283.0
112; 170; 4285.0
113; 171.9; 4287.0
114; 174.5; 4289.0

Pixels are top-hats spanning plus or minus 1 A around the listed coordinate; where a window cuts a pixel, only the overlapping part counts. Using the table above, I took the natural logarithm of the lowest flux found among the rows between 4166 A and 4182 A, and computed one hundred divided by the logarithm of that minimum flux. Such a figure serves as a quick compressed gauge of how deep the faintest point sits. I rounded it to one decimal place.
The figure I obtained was 19.2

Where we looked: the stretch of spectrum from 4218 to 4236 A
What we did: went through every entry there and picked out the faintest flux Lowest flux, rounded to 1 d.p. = 172.4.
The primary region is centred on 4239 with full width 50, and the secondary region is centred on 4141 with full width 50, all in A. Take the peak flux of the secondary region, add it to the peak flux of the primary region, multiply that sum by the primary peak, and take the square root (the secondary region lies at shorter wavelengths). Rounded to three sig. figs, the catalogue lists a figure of 268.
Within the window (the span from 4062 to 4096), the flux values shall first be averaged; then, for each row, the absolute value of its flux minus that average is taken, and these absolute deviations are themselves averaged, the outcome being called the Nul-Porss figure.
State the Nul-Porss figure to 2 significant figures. 12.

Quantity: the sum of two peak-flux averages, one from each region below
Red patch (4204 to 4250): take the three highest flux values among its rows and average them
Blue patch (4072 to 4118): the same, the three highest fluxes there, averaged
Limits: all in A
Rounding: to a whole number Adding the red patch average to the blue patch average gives 478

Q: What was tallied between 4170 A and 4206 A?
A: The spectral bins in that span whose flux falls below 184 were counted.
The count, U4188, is 12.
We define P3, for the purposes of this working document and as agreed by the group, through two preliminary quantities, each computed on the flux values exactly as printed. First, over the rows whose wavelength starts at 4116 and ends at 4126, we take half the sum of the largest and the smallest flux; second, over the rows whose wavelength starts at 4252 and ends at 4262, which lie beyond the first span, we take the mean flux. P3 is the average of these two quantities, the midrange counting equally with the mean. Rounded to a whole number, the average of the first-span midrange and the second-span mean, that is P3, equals 173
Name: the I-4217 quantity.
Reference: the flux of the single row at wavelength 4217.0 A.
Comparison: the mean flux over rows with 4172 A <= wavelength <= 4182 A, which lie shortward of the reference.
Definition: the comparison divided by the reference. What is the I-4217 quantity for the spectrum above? 1.06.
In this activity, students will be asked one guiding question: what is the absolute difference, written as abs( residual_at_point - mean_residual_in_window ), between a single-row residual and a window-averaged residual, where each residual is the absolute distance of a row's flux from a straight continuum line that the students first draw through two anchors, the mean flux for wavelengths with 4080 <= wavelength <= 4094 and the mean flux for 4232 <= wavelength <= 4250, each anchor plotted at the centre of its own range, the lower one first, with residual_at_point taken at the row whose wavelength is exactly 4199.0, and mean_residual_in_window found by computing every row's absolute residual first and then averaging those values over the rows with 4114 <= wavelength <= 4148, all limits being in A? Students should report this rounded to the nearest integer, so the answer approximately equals 9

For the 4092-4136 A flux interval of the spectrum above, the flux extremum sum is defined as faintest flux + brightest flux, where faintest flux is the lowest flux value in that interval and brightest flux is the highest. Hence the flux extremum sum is 479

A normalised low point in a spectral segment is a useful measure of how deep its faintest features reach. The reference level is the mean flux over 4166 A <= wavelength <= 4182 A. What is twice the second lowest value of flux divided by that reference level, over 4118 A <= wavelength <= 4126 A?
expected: 1.78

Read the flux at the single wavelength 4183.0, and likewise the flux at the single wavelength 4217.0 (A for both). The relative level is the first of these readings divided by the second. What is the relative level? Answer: 1.01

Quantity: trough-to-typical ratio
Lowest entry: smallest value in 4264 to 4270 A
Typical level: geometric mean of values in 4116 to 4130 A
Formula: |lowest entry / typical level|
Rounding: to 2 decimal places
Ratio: 1.06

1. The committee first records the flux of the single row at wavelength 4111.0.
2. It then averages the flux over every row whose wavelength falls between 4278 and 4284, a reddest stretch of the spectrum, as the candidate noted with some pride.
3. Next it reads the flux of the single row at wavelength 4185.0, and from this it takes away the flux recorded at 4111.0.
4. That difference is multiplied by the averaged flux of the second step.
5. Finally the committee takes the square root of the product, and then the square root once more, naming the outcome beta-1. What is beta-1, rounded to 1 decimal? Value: 7.0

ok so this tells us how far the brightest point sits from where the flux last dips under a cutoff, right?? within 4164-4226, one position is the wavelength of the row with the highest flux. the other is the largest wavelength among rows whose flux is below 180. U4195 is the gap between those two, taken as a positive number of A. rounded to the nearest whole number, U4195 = 38 A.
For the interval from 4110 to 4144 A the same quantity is 12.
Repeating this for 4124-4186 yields 32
